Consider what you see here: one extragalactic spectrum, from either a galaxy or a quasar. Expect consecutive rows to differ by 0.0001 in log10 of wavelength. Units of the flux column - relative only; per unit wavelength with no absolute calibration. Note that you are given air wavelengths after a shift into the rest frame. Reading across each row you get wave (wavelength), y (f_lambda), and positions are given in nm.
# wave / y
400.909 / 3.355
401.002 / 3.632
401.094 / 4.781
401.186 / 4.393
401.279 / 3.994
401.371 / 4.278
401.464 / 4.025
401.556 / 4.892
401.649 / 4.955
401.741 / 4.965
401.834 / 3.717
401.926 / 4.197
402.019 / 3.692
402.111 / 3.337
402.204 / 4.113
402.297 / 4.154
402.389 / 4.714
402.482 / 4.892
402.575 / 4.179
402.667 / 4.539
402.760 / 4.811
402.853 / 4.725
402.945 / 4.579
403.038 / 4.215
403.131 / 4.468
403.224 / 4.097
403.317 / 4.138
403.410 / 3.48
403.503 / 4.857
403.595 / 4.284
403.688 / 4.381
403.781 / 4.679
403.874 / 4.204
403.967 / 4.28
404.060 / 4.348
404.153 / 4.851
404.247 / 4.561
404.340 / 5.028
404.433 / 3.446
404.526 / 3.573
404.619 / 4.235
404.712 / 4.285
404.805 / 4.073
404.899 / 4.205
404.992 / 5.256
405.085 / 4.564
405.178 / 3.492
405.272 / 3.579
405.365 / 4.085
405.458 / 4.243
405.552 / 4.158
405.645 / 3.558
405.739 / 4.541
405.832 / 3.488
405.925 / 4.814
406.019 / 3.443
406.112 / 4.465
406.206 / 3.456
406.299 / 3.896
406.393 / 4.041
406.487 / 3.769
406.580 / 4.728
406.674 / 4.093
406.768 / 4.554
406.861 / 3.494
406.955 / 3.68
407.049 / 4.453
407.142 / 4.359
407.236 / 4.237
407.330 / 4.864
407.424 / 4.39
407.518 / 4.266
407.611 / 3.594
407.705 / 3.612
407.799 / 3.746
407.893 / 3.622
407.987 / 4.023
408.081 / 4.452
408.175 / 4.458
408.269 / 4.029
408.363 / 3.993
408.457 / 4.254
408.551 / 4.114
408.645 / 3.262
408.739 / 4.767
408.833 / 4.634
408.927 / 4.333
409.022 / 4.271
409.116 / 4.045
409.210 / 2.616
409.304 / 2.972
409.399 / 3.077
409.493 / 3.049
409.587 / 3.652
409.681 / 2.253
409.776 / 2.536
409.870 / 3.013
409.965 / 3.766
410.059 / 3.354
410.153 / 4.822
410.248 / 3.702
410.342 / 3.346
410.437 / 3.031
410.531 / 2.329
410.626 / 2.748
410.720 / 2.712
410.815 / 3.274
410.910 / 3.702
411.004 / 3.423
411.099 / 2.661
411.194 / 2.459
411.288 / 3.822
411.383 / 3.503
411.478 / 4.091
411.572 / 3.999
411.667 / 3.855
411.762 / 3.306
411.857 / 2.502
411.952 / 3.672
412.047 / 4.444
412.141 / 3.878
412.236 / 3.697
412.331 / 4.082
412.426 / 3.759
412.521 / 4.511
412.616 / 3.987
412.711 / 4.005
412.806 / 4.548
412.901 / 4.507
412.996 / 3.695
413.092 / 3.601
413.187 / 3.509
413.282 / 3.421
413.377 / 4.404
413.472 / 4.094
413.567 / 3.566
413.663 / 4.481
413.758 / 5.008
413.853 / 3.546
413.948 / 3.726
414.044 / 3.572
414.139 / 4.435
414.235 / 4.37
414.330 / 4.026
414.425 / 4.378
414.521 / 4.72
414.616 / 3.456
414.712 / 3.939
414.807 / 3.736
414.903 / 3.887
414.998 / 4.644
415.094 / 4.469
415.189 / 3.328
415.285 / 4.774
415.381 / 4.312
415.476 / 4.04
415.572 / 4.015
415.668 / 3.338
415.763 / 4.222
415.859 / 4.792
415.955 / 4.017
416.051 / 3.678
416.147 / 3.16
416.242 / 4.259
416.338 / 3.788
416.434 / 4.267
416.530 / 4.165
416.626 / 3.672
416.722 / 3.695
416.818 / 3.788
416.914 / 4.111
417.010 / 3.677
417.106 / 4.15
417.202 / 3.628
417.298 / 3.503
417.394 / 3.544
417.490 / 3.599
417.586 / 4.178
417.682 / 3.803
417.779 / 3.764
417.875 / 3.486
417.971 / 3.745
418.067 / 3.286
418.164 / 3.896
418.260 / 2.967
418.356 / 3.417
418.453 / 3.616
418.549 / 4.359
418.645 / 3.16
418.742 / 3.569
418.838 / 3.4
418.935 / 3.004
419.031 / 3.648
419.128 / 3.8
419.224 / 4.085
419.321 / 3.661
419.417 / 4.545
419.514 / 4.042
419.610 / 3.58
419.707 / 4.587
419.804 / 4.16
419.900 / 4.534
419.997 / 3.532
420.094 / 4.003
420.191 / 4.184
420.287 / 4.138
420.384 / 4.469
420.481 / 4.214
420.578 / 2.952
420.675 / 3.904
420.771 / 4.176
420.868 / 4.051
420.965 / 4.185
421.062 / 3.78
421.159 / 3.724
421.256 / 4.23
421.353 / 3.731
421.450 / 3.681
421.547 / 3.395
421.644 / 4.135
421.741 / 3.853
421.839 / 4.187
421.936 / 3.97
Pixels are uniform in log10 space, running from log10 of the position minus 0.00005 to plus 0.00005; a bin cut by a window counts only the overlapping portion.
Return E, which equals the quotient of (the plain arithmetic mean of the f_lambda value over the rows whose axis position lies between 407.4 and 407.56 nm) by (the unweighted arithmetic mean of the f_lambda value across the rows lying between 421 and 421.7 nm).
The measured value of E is 1.14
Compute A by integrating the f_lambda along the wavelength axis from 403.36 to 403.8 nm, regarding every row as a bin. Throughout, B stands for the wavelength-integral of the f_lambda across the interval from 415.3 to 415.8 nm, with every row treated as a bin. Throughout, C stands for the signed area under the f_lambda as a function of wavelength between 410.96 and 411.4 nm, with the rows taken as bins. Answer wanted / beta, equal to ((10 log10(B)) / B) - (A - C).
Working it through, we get 1.0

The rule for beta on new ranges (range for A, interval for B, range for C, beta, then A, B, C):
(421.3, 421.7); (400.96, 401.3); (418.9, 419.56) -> 2.1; 1.5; 1.44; 2.54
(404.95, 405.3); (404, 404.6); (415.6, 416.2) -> 2.4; 1.5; 2.58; 2.33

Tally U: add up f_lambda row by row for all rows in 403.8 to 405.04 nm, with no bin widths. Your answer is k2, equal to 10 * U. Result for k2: 563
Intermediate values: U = 56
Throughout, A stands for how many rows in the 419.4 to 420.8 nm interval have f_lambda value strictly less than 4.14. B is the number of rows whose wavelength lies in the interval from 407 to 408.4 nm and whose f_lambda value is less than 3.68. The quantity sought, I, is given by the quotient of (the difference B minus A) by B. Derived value -1.3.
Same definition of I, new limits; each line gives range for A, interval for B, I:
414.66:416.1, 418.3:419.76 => 0.0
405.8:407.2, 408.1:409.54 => -0.8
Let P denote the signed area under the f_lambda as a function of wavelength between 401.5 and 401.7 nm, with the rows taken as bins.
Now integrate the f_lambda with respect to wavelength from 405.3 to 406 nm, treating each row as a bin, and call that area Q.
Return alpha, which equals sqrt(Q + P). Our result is 1.96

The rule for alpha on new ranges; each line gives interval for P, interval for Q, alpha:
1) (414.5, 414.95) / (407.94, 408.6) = 2.13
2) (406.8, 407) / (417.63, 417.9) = 1.32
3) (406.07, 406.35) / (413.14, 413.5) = 1.58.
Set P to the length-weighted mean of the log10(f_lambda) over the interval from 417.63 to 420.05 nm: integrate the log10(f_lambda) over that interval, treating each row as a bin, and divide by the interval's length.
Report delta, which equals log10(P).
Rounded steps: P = 0.57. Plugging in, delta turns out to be -0.244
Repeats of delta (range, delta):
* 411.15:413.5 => -0.239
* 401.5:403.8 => -0.196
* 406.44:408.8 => -0.213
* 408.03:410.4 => -0.252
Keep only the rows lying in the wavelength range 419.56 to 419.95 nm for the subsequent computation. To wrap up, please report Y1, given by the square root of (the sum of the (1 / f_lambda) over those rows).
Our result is 0.98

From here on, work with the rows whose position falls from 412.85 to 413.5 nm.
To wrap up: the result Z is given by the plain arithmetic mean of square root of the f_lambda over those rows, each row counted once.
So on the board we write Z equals 1.97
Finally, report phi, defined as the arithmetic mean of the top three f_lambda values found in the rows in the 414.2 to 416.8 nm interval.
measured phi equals 4.8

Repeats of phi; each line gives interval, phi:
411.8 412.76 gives 4.3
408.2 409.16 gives 4.6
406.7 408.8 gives 4.7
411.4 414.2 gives 4.7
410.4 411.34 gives 3.6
